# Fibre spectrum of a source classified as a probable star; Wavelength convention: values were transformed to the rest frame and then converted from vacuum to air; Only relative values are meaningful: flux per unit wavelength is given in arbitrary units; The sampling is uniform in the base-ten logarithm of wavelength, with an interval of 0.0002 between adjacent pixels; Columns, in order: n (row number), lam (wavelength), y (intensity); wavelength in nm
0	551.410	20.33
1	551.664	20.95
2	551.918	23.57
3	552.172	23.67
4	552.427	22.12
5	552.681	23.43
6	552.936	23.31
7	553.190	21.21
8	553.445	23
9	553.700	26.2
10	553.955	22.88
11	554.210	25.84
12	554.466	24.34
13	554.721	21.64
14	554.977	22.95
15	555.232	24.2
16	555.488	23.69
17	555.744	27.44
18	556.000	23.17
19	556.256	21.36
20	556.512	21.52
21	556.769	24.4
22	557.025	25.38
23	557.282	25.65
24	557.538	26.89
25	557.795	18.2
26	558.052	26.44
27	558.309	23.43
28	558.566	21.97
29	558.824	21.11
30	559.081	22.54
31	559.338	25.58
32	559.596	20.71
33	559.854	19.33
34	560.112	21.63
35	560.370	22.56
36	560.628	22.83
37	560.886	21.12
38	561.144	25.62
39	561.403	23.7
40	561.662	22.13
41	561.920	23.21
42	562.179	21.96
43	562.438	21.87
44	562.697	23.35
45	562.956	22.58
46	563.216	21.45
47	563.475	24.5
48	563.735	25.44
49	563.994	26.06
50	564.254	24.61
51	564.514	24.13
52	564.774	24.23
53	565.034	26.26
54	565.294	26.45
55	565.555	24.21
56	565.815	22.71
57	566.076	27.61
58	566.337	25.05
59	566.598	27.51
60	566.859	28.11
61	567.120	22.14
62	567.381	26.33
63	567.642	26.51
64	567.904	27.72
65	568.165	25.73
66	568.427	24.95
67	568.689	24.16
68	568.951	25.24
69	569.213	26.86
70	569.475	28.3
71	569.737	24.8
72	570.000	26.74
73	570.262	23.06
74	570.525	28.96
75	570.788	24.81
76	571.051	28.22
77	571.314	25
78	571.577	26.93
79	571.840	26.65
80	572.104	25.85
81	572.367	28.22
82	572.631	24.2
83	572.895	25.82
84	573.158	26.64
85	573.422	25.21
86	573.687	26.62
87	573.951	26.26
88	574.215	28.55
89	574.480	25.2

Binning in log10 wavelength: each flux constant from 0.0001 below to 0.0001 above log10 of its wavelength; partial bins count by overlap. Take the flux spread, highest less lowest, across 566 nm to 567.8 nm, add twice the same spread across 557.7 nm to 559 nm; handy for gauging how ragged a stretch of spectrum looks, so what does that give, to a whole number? 22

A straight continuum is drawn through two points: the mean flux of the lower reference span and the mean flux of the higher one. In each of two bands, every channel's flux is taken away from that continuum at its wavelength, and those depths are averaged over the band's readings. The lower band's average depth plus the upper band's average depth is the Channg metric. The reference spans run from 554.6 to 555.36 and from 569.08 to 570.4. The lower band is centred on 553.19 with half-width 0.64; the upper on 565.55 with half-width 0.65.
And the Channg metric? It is -1.2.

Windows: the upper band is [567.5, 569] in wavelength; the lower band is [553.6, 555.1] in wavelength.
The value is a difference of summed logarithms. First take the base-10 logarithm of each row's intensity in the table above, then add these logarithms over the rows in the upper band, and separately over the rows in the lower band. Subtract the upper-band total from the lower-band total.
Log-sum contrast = -0.19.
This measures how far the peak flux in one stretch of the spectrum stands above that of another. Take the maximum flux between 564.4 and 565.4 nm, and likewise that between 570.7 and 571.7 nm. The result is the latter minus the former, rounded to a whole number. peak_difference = 2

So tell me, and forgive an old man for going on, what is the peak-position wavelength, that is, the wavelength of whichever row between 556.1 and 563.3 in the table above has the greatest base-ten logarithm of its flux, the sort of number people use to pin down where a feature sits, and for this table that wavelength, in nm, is 557.538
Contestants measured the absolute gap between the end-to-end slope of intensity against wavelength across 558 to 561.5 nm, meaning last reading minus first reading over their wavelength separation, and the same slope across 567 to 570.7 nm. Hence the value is 2.8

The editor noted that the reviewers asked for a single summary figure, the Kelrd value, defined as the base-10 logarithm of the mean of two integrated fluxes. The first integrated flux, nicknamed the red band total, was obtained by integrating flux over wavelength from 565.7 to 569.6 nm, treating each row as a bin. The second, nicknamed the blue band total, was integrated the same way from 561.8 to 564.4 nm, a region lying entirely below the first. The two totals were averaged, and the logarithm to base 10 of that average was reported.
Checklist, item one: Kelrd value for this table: 1.91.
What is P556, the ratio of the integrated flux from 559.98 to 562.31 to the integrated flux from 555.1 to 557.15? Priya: 1.1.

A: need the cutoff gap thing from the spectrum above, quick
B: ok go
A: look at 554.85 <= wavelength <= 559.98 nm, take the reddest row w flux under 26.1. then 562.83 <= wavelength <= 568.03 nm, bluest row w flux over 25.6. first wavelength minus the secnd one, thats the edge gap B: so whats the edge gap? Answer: -4.14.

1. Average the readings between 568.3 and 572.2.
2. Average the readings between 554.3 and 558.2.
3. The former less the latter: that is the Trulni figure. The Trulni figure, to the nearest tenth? 2.2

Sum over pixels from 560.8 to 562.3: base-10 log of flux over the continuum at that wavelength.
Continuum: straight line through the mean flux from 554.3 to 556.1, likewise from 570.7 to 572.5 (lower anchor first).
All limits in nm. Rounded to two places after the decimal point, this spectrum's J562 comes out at -0.22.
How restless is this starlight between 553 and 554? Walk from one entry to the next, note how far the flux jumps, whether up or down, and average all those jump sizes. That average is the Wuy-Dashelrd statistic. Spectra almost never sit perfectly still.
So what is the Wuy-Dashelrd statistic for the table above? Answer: 2.8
